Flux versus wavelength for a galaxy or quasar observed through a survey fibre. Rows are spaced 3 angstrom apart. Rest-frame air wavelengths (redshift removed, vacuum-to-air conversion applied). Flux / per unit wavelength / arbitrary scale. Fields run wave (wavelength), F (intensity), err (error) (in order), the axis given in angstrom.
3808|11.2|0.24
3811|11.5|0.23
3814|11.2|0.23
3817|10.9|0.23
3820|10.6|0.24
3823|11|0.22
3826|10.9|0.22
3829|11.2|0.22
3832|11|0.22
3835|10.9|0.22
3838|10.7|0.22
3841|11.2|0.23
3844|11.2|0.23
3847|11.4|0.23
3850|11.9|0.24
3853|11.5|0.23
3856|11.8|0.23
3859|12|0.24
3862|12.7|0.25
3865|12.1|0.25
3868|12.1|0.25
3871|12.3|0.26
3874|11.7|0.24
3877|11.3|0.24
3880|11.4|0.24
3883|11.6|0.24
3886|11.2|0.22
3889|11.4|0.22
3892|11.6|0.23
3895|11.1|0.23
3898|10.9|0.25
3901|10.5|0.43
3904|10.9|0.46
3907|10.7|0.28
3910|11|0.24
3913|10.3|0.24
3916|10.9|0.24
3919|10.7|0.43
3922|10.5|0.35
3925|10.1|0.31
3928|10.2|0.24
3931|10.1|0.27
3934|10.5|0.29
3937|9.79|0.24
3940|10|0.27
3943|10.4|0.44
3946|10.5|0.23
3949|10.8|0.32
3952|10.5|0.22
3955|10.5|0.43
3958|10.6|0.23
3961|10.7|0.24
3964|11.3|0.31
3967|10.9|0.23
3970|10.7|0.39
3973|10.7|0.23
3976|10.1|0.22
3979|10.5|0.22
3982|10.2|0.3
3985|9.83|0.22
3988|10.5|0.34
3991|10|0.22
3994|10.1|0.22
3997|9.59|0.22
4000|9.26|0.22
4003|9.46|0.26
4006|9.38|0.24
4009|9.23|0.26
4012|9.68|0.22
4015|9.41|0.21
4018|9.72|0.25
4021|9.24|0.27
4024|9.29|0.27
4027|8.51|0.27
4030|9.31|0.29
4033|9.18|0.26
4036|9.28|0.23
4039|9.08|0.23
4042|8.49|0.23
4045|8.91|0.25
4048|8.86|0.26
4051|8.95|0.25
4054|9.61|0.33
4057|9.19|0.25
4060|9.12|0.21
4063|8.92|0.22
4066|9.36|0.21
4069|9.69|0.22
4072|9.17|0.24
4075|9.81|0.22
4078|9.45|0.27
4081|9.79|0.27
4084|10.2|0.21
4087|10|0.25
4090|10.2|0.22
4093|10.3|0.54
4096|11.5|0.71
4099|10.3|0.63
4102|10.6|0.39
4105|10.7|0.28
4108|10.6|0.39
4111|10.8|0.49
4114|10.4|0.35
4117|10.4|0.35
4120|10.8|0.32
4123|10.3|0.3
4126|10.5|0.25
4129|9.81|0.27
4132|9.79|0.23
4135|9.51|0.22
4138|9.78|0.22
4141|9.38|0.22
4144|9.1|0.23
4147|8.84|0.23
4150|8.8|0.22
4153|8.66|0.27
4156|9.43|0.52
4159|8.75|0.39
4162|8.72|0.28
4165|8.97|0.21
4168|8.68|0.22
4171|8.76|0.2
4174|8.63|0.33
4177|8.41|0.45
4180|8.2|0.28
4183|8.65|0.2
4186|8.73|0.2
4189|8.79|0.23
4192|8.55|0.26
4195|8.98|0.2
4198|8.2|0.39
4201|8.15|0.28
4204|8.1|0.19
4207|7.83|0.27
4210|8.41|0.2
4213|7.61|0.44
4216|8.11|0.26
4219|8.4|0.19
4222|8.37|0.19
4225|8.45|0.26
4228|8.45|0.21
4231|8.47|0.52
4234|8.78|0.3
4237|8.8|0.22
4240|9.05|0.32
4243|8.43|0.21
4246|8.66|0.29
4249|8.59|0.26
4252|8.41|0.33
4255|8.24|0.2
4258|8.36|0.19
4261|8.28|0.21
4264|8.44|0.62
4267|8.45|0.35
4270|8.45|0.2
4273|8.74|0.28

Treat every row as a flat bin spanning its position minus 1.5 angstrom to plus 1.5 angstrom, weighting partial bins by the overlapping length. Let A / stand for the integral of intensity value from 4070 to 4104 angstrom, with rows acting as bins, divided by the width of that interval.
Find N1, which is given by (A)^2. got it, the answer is 102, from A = 10.1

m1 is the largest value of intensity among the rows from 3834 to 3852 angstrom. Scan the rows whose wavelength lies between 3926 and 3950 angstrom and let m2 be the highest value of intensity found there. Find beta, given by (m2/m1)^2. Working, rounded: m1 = 11.9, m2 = 10.8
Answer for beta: 0.82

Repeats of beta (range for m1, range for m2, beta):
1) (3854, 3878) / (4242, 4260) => 0.46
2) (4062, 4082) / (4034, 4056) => 0.96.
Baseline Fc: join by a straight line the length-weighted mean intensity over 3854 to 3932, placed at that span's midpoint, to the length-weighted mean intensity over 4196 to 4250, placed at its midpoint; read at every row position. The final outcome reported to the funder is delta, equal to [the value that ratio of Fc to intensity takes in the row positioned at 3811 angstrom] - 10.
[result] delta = -8.965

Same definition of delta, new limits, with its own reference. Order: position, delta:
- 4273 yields -9.090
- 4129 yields -9.063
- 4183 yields -8.991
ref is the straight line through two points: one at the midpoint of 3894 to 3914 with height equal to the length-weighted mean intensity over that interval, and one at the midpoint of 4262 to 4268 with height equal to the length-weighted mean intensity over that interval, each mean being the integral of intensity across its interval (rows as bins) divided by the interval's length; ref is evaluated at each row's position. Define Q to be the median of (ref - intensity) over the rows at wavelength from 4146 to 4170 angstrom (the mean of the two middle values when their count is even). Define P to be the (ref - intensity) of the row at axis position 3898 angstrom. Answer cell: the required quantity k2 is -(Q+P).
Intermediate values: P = -0.1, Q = 0.37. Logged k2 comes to -0.3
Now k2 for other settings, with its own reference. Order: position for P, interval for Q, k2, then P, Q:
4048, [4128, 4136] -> -0.5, 1.0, -0.50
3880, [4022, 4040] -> -0.3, -0.5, 0.73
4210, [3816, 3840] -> -0.7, 0.4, 0.35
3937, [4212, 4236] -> -1.1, 0.8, 0.29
